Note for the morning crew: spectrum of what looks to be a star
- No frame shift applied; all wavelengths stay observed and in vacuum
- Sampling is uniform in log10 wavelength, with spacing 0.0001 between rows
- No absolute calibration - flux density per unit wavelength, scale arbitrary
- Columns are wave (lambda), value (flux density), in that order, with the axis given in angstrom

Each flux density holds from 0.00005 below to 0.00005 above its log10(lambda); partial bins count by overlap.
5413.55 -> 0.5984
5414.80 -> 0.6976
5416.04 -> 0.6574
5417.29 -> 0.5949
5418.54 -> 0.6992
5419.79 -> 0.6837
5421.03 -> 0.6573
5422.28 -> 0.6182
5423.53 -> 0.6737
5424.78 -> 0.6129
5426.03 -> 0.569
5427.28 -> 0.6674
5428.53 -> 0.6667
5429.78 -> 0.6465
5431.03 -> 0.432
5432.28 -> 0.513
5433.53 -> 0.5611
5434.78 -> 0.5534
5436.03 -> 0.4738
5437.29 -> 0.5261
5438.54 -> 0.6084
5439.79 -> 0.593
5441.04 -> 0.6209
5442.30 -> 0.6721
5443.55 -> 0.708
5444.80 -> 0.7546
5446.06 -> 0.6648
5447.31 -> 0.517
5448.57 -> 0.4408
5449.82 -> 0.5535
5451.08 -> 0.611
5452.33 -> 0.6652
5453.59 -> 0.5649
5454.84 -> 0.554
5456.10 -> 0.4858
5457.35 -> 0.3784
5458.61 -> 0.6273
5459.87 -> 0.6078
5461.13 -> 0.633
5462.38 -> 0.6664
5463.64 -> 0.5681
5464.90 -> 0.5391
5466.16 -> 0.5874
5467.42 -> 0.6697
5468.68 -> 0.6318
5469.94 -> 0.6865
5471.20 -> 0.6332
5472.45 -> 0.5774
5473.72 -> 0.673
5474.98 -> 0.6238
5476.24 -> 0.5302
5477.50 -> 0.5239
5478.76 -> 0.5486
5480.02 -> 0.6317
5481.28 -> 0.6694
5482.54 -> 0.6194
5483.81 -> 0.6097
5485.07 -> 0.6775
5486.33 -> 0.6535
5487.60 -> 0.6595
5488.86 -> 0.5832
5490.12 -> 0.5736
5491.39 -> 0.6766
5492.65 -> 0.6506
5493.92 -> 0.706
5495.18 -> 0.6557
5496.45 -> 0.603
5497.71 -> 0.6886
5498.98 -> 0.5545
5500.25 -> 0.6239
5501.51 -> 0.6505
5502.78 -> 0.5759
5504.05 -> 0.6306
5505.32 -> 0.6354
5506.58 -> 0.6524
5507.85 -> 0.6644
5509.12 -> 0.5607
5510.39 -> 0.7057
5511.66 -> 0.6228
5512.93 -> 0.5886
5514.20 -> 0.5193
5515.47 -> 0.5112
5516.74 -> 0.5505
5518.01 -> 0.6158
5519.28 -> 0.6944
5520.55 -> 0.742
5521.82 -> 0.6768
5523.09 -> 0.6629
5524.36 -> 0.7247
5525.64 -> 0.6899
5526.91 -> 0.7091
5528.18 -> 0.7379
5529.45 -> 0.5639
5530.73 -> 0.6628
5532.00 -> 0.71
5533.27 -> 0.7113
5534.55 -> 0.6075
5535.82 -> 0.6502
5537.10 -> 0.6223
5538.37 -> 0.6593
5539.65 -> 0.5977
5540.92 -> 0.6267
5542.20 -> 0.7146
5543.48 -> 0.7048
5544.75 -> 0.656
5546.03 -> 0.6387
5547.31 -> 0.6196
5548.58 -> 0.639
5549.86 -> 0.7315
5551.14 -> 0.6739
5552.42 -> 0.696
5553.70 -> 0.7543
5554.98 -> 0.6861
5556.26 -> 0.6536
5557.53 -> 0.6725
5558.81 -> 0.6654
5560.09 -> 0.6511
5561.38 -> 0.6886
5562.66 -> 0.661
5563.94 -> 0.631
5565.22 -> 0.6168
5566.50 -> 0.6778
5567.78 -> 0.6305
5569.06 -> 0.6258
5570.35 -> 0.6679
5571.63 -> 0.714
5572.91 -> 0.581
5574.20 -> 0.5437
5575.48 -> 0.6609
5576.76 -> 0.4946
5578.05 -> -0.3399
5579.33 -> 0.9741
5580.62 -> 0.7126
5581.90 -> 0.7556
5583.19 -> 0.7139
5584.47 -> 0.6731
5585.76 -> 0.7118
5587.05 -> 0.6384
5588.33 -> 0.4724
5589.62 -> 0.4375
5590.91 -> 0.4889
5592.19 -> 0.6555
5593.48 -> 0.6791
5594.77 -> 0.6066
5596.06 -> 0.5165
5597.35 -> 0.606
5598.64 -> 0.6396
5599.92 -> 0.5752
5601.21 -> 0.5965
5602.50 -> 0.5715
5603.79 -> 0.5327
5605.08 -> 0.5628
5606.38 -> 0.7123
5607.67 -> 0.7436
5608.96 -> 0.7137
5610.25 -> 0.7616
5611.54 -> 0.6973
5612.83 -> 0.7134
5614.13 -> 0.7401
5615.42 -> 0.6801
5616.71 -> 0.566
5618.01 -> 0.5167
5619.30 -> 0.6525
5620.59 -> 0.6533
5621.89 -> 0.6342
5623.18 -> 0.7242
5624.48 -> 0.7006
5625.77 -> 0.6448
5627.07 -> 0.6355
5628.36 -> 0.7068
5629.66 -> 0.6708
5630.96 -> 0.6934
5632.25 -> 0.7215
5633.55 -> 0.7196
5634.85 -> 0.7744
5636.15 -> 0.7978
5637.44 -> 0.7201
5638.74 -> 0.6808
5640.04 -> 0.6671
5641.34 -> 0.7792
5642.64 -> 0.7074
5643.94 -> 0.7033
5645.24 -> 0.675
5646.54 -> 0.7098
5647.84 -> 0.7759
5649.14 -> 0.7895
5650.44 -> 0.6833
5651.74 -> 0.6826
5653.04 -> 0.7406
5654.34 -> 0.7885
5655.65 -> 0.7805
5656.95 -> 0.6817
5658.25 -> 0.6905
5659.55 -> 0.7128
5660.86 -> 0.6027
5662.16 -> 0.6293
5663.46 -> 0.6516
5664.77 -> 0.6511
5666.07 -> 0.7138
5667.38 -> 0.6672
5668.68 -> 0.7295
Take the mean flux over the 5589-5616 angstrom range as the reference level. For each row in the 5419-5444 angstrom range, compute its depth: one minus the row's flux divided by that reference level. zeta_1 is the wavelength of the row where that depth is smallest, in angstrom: 5443.55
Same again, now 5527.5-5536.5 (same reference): 5528.18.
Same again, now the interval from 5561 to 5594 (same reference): 5579.33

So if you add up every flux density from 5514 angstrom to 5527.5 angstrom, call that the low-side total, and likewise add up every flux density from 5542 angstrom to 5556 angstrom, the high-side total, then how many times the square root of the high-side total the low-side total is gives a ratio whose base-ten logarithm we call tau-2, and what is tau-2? 0.41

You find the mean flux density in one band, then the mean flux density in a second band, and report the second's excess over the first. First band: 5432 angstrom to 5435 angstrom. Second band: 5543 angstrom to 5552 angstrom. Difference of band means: 0.12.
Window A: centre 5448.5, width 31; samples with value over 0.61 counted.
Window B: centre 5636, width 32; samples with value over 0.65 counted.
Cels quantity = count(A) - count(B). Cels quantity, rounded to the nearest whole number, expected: -12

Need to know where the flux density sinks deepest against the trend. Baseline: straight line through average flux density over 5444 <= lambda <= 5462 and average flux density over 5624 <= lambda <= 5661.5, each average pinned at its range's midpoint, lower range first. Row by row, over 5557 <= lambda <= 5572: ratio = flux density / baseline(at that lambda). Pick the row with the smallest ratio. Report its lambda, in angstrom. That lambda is 5565.22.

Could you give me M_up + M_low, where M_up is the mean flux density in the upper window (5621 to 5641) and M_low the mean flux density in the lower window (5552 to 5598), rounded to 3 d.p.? 1.318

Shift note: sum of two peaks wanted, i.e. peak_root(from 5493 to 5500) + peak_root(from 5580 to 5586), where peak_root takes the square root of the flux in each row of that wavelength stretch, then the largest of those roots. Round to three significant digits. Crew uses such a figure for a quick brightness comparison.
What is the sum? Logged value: 1.71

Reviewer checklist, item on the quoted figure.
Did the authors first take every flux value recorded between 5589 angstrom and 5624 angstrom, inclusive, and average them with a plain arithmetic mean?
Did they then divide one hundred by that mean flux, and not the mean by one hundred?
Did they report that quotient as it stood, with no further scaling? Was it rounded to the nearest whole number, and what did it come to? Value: 159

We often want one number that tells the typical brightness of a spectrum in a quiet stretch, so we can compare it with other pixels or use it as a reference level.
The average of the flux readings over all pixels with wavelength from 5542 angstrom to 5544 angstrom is 0.71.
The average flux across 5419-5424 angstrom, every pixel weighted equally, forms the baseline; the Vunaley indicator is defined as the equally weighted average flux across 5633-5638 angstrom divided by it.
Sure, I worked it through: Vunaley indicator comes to 1.14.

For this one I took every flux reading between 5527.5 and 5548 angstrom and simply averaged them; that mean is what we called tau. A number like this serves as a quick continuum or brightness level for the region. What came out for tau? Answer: 0.655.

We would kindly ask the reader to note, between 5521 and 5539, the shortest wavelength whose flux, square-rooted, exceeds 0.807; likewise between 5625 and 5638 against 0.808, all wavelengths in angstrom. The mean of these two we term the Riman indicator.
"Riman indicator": 5575.1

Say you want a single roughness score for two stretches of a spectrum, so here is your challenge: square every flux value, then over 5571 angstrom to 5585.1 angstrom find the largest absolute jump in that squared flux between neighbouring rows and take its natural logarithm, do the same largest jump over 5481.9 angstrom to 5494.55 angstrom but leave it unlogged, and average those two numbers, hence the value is -0.03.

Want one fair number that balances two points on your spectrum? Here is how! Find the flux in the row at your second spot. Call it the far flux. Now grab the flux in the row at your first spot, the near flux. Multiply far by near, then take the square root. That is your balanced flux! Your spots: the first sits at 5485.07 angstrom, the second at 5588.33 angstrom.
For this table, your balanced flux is 0.566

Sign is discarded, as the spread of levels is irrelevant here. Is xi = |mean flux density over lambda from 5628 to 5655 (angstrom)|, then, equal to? 0.72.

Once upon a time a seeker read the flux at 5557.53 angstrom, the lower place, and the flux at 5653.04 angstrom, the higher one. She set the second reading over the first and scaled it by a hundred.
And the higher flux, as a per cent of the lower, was 110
